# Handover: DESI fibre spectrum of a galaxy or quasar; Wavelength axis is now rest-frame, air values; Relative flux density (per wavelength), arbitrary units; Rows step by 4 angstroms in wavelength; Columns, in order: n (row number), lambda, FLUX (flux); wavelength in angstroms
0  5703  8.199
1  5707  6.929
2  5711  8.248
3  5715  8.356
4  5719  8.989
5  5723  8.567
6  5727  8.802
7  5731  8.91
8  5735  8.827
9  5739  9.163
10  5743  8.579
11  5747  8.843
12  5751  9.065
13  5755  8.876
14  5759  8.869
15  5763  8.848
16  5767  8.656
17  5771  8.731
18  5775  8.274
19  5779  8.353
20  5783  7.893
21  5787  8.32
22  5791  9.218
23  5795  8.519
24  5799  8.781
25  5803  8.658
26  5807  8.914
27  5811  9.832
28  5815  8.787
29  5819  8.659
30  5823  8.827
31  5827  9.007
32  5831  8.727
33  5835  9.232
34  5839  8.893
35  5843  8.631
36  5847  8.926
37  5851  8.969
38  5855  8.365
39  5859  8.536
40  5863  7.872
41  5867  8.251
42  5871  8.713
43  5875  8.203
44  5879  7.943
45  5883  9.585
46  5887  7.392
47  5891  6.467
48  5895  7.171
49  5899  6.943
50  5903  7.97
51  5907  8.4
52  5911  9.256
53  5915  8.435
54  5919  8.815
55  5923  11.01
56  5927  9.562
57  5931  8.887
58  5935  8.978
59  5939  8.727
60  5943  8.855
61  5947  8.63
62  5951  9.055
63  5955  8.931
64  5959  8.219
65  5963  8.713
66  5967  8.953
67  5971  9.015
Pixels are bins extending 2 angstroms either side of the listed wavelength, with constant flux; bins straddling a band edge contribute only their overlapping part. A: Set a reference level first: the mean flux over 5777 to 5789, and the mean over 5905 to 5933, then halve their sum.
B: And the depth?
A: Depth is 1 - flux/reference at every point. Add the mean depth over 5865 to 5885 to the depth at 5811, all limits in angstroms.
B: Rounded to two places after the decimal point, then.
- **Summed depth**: -0.11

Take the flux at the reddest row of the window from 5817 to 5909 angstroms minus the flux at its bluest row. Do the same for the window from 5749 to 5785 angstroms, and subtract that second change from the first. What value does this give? 0.9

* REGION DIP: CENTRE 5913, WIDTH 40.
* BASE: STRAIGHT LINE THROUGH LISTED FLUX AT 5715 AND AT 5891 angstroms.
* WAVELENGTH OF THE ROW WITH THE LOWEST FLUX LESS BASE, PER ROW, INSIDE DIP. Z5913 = 5899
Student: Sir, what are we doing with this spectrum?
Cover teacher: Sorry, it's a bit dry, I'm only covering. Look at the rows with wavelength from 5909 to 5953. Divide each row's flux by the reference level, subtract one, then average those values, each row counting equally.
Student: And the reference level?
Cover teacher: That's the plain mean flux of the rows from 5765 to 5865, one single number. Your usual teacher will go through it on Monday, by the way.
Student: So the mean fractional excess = 0.047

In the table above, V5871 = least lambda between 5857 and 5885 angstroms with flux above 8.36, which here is 5859 angstroms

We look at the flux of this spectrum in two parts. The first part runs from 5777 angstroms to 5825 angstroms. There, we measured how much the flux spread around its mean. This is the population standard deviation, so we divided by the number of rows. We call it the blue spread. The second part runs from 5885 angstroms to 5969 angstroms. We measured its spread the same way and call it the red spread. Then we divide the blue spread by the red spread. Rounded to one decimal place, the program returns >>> 0.5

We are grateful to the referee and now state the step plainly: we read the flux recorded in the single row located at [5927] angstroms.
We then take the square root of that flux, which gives 3.09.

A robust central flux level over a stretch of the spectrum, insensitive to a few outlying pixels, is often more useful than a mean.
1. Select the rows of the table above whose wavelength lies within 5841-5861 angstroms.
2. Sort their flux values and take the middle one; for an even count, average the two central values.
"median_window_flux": 8.63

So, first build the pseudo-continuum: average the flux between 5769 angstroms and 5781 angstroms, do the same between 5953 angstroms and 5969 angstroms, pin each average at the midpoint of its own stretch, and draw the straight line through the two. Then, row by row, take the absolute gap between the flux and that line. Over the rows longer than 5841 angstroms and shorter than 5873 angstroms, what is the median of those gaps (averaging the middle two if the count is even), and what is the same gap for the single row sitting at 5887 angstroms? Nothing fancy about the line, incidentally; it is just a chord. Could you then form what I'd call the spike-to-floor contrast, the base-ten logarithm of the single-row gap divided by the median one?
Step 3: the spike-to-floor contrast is 0.7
